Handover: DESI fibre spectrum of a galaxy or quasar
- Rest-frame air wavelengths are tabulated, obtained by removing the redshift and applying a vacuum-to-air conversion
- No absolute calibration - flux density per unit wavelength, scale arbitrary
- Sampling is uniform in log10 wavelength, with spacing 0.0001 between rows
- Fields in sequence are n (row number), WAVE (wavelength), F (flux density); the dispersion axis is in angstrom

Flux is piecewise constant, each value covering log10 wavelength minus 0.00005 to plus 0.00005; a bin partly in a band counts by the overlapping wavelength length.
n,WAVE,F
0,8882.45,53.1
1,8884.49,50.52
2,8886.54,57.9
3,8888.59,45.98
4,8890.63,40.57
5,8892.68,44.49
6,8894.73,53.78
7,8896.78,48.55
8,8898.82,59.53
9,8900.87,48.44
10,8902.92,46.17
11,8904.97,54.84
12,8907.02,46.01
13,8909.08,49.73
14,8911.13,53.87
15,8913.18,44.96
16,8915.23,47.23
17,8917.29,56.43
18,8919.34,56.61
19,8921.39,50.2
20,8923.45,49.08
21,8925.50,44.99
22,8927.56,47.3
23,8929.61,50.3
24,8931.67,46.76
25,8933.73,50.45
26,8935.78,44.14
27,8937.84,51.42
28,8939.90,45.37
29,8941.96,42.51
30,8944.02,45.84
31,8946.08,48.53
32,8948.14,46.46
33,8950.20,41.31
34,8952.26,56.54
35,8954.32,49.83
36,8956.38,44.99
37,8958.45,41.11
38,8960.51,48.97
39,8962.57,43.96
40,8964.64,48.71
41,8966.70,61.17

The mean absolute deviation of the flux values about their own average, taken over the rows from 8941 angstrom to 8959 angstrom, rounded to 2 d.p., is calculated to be 3.55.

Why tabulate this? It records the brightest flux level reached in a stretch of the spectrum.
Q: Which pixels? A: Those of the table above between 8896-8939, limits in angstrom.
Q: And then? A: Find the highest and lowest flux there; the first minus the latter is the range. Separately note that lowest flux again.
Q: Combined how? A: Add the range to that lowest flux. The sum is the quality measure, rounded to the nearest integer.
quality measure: 60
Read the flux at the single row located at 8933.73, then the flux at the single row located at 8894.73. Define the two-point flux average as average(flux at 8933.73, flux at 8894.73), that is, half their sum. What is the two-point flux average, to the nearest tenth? 52.1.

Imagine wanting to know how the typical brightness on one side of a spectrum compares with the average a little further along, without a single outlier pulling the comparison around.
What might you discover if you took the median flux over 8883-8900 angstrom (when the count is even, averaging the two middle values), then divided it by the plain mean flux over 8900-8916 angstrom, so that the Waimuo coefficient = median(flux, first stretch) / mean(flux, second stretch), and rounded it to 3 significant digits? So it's 1.01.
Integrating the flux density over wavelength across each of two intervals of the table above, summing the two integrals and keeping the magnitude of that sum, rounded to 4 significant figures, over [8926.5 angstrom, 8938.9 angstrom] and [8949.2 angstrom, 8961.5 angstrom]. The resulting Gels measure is 1180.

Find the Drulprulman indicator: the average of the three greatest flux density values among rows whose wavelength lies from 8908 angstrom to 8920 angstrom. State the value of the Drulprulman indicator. 56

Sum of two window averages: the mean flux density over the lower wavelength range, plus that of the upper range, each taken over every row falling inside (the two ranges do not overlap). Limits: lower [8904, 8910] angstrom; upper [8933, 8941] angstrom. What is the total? 98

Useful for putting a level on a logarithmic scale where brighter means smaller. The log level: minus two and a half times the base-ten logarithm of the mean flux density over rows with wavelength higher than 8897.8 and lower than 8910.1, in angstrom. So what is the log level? -4.26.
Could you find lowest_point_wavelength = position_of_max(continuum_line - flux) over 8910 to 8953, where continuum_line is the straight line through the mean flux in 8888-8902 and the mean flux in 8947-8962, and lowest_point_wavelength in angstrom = 8950.20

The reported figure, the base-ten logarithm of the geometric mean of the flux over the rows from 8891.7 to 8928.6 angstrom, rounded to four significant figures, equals 1.698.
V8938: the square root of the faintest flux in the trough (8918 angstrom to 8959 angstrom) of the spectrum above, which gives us 6.41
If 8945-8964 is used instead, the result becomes 6.41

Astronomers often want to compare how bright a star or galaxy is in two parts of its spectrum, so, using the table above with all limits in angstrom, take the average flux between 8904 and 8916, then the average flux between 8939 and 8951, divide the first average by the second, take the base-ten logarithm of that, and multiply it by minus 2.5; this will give -0.10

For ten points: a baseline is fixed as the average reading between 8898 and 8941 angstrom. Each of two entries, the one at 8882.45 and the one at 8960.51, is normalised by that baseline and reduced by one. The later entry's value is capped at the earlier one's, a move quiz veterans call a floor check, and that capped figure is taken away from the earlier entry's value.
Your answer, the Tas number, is 0.083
